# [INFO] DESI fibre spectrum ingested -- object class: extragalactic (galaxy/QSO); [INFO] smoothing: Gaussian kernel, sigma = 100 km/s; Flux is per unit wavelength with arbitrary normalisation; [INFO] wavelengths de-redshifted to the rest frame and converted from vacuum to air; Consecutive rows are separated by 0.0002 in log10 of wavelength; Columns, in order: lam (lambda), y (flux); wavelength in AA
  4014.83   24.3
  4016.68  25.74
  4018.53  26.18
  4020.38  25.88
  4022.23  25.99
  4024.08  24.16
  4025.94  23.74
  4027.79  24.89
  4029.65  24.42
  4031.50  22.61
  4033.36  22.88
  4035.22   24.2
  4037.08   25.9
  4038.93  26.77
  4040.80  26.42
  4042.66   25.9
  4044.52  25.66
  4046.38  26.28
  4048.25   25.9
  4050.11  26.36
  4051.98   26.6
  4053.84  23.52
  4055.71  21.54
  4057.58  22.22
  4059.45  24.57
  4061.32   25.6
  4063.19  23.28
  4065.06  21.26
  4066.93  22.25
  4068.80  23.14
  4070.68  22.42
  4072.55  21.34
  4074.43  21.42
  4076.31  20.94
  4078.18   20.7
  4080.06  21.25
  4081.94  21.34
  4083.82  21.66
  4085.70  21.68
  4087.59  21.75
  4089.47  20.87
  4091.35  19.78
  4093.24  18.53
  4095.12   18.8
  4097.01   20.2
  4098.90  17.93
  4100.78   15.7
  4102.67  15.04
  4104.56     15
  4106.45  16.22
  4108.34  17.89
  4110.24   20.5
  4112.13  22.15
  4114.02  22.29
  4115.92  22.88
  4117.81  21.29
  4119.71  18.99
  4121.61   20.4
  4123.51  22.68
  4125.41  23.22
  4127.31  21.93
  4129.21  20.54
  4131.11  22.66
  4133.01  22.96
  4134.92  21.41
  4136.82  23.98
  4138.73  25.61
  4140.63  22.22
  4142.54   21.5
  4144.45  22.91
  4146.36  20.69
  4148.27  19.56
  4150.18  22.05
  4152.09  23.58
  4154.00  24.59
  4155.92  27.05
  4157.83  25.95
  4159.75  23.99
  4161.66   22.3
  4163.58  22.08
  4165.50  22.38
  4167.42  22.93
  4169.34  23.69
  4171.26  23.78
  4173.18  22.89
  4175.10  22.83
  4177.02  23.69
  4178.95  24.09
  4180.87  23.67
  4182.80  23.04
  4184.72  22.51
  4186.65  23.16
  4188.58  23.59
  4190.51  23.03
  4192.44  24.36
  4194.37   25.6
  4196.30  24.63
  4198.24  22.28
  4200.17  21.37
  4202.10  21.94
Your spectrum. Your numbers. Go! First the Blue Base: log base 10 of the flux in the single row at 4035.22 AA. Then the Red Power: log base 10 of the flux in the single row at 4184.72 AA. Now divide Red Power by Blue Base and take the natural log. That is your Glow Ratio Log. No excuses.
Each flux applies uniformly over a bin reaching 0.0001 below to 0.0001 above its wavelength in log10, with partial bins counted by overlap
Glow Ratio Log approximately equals -0.023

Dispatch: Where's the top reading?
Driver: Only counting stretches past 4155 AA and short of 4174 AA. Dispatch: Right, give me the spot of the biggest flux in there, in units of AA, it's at 4155.92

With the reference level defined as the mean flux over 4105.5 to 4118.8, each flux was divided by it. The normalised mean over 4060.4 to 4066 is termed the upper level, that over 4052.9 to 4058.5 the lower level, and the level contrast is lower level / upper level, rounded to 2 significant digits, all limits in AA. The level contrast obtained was 0.96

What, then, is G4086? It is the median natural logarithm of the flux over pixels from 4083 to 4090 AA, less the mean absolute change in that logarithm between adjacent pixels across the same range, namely 3.06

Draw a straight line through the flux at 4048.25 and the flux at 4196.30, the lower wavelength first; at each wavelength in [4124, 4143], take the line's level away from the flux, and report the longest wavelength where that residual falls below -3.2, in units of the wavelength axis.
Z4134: 4142.54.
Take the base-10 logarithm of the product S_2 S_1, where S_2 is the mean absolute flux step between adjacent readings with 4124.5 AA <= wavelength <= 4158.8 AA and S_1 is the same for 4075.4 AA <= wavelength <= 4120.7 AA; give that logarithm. 0.22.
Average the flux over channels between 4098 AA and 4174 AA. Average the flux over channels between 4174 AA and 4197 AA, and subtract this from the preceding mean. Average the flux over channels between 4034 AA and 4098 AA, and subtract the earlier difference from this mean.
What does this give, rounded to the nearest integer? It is 25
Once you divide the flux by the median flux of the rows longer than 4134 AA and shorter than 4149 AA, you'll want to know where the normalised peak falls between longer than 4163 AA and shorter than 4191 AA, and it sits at 4178.95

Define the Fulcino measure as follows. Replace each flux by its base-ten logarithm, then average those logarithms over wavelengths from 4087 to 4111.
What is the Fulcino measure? 1.26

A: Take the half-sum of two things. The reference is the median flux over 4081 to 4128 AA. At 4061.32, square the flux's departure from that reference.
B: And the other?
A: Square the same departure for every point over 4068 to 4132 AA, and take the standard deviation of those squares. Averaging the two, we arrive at 17.0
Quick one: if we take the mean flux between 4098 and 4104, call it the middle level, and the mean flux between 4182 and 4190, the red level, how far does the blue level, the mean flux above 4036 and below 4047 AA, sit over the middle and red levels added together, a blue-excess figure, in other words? -13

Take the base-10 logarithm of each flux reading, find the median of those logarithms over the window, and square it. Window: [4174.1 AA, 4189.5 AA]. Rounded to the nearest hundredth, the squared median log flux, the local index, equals 1.87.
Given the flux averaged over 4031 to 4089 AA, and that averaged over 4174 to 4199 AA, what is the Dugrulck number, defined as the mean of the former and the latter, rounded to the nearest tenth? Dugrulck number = 23.5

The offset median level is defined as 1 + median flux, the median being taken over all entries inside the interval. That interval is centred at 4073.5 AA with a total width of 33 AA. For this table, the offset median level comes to 22.7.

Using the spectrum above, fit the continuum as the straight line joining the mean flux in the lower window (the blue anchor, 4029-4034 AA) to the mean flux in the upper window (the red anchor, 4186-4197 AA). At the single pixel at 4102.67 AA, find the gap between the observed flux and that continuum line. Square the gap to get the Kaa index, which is 74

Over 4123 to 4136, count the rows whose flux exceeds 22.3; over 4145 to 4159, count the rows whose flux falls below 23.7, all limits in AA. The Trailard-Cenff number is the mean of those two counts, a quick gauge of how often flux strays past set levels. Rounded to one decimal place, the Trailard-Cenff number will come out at 4.0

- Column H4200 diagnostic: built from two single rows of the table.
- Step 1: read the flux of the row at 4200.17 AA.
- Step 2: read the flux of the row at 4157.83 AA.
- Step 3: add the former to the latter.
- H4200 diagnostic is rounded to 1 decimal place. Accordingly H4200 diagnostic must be 47.3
